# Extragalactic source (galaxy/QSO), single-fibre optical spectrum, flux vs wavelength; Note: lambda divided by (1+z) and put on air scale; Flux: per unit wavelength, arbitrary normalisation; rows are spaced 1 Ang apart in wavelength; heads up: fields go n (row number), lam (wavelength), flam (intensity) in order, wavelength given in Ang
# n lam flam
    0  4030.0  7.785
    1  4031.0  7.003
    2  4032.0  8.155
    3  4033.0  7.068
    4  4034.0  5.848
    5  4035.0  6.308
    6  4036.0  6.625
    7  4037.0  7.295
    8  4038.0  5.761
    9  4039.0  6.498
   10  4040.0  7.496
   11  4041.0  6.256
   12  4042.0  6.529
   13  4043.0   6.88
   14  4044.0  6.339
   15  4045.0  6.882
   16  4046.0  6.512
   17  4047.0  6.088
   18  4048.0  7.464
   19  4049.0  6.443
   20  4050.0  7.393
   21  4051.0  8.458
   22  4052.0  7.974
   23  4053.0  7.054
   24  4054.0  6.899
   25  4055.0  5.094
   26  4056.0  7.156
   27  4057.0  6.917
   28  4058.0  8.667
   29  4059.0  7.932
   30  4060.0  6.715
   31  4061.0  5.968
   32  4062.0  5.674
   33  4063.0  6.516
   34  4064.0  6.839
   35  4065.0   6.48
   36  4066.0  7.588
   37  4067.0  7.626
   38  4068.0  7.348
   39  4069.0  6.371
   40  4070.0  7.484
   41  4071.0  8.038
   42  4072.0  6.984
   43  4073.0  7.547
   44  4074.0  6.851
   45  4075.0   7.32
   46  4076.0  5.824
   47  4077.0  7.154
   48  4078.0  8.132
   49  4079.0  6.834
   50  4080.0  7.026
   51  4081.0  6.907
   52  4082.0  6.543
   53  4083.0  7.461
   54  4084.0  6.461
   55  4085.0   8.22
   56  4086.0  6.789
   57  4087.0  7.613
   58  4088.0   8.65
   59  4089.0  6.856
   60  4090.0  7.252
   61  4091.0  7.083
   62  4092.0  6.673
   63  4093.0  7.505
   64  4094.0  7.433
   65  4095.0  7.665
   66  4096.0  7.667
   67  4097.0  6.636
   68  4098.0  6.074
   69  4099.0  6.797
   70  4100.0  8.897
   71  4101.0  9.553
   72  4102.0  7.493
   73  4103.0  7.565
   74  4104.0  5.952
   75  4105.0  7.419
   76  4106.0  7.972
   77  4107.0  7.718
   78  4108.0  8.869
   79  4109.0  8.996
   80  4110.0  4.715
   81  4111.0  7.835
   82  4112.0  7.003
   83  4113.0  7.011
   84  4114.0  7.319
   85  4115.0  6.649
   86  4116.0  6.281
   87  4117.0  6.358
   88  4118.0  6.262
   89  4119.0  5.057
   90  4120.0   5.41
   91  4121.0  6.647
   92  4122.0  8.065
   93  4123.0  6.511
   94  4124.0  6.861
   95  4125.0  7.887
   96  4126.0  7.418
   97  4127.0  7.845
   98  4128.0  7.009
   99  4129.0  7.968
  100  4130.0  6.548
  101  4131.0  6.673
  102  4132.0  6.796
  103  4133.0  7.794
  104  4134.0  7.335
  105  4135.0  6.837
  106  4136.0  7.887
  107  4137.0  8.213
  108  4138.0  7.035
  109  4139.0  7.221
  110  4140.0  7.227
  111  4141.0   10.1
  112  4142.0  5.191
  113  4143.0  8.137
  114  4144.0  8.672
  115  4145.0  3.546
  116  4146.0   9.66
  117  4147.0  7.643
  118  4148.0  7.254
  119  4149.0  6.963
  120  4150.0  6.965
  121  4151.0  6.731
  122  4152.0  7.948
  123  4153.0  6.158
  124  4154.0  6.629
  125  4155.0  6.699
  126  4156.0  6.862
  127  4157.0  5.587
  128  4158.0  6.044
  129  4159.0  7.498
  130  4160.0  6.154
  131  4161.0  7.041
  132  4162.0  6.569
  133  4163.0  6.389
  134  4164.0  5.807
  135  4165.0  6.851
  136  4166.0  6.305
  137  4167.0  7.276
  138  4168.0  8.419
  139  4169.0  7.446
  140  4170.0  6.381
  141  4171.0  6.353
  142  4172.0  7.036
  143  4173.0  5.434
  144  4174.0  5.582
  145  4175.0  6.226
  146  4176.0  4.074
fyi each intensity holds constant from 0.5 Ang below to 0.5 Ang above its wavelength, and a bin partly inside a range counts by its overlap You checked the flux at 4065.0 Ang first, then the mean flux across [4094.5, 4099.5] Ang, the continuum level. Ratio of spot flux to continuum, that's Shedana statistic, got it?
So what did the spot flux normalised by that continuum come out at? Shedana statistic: 0.93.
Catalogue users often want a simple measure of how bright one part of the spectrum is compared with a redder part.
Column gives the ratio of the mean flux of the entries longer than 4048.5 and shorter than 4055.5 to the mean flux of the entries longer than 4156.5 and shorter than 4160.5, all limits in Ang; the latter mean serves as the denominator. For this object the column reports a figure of 1.11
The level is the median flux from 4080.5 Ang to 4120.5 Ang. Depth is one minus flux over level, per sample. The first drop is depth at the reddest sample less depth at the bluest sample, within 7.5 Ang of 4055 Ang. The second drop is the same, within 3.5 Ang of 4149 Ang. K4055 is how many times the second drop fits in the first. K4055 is 1.0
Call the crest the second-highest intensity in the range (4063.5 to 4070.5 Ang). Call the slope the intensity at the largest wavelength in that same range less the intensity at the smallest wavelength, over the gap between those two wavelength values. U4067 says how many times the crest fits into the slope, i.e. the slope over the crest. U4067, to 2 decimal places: 0.01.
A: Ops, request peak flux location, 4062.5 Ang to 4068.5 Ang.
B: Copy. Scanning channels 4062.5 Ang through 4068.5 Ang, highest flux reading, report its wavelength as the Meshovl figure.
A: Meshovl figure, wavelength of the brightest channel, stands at 4067.0 Ang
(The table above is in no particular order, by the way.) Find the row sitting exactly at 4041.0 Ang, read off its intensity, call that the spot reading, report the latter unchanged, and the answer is 6.256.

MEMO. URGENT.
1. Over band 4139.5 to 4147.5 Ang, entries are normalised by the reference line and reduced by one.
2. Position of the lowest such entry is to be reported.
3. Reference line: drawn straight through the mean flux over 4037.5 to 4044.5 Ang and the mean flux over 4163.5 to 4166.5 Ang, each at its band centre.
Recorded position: 4145.0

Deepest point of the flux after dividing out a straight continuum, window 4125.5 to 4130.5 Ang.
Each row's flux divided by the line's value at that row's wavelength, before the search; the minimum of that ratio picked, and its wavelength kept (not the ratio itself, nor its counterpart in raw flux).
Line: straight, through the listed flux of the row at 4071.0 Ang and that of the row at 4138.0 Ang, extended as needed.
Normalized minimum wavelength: 4130.0 Ang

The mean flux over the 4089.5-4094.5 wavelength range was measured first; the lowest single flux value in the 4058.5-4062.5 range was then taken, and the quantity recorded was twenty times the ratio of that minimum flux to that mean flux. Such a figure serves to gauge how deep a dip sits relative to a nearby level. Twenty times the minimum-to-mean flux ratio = 15.8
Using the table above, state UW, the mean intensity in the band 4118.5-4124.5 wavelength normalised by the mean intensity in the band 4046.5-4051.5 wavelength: 0.90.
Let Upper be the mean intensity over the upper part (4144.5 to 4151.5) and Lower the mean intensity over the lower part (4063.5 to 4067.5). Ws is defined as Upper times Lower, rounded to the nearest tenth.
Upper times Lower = 49.7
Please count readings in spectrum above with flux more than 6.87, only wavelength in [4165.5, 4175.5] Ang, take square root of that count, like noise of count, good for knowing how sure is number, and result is 2.00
